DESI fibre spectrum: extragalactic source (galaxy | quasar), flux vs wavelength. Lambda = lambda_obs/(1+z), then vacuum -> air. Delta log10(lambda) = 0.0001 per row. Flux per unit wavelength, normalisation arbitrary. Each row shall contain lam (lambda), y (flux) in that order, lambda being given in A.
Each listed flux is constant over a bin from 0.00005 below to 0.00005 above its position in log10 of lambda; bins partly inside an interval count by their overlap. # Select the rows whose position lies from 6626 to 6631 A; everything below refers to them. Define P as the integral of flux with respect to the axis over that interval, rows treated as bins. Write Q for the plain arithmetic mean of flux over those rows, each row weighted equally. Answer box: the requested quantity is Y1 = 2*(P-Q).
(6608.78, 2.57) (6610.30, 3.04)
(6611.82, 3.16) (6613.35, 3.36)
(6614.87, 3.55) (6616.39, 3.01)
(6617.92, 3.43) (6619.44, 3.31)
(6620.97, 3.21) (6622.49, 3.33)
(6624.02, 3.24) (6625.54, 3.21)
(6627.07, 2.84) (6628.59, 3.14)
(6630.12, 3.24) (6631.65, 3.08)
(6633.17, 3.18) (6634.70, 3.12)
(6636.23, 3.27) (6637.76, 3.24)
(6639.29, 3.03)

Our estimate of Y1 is 24.6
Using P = 15.4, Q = 3.07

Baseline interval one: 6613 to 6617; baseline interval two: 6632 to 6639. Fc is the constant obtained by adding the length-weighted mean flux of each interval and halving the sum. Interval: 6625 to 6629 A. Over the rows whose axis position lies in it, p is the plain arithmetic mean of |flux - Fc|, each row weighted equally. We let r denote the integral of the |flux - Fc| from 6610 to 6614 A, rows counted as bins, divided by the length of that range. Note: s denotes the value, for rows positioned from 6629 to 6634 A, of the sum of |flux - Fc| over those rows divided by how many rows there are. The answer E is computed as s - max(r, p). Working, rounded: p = 0.19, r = 0.129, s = 0.084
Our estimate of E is -0.10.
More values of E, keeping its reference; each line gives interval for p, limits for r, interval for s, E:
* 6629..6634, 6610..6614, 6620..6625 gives -0.09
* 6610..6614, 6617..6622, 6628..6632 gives -0.04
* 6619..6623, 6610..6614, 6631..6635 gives -0.01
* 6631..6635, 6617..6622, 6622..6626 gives -0.08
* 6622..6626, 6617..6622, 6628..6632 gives 0.00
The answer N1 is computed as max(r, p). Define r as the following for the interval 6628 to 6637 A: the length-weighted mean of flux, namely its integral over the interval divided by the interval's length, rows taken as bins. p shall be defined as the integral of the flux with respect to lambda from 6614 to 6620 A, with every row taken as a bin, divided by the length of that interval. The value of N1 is 3.33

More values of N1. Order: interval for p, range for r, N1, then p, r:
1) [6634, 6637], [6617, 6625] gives 3.29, 3.19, 3.29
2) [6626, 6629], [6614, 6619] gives 3.33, 3.00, 3.33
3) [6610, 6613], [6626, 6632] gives 3.14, 3.14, 3.08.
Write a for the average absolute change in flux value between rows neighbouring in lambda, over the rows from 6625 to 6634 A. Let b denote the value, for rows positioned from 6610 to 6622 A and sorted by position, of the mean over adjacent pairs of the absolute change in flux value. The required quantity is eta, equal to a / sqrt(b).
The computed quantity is 0.42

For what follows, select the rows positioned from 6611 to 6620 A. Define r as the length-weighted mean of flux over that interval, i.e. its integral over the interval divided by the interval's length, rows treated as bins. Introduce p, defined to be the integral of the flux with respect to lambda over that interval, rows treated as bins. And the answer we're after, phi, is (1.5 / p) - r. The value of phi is -3.25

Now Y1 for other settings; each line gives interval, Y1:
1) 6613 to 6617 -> 19.9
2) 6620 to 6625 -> 26.1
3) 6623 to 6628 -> 24.9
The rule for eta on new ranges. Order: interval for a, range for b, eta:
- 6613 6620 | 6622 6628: 0.79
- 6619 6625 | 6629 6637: 0.30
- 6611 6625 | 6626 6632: 0.51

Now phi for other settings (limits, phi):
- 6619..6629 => -3.13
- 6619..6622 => -3.11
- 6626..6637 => -3.08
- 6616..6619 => -3.10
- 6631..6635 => -3.01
